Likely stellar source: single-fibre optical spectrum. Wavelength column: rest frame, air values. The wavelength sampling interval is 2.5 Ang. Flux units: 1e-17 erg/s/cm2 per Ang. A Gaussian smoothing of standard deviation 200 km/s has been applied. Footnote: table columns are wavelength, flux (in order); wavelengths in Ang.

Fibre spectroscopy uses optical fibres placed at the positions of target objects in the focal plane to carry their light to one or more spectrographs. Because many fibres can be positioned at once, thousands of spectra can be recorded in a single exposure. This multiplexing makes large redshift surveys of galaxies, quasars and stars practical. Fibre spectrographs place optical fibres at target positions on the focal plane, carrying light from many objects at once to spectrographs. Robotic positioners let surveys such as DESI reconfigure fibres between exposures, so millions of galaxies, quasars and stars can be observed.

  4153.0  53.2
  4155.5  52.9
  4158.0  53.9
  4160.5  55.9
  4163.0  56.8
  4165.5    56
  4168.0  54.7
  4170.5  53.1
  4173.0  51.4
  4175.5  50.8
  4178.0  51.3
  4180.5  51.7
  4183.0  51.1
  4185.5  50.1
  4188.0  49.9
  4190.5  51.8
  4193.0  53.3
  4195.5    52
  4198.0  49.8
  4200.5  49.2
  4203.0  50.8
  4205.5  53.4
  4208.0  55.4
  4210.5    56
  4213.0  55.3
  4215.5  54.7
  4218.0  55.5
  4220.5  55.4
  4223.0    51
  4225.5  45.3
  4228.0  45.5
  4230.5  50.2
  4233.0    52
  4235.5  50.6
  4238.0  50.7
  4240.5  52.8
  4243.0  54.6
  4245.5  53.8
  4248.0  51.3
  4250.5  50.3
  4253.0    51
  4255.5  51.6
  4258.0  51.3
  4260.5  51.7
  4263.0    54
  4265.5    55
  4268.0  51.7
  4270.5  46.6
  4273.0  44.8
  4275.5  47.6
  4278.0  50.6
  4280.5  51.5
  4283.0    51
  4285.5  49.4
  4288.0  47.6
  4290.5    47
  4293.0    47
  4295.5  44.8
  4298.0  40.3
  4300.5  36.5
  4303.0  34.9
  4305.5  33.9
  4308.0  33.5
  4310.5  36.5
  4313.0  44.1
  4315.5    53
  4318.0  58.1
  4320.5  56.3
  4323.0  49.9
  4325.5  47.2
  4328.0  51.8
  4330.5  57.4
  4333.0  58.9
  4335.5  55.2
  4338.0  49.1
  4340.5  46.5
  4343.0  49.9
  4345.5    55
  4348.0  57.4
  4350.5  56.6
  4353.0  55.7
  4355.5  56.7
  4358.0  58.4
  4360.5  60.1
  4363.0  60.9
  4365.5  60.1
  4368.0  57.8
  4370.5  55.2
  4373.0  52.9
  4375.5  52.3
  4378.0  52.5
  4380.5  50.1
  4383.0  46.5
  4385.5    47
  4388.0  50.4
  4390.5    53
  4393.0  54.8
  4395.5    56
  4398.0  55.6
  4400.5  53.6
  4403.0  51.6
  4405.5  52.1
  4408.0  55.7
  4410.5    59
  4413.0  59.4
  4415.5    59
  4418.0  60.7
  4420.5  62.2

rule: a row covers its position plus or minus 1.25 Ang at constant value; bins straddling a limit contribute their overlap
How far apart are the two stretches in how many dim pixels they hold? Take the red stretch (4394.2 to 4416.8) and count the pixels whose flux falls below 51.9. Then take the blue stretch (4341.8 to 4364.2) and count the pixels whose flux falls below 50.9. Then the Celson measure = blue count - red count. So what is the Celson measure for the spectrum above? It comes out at 0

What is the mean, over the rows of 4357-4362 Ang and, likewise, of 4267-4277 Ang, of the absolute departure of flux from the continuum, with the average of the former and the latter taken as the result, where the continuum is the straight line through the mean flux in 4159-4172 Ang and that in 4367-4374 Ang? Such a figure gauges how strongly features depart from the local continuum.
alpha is 5.8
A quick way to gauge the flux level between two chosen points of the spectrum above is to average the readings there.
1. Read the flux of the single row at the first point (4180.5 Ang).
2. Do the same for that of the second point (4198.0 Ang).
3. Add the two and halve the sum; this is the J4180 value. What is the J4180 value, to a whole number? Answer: 51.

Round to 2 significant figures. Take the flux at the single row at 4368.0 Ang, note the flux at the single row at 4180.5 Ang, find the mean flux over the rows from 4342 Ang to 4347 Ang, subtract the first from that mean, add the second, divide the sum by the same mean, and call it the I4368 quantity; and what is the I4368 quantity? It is 0.88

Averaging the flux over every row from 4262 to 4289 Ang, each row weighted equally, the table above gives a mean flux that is 50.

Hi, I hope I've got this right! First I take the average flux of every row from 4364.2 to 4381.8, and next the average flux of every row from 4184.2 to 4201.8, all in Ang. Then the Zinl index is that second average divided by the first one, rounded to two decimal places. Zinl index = 0.93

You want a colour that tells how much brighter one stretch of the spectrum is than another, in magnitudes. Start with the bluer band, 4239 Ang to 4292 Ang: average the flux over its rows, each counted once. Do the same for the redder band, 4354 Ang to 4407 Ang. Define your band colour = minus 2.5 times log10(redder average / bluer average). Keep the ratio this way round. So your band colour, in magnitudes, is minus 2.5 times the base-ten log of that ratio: -0.07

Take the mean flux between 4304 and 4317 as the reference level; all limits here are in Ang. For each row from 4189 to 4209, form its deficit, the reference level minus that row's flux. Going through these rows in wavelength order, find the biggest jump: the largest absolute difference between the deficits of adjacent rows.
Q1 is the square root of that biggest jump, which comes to 1.6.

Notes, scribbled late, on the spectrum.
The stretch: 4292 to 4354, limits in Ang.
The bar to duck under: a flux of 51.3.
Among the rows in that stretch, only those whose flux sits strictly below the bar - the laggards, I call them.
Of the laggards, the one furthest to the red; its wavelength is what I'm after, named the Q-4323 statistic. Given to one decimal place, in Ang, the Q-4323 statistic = 4343.0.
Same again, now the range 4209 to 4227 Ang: 4225.5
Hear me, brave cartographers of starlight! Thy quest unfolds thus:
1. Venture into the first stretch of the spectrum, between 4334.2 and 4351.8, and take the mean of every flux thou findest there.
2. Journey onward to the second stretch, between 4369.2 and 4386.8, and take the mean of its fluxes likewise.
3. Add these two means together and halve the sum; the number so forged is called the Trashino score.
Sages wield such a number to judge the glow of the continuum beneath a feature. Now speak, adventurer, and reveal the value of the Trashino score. 52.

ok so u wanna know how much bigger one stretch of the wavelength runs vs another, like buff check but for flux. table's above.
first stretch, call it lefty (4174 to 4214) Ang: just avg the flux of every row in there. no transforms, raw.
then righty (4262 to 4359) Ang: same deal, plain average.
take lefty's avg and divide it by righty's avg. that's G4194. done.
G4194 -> 1.06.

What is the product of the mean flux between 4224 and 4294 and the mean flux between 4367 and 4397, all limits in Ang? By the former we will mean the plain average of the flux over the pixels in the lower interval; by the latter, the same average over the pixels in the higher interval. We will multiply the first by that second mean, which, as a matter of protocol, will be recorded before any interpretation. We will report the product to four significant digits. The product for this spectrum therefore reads 2631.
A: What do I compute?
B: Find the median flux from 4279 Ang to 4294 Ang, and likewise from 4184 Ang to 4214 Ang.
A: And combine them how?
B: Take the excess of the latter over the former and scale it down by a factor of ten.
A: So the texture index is 0.34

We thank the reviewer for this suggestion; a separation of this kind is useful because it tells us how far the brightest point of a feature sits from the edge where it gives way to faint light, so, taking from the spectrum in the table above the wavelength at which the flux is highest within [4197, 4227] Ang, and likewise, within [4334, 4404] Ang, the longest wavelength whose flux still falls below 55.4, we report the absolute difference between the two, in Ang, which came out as 192.5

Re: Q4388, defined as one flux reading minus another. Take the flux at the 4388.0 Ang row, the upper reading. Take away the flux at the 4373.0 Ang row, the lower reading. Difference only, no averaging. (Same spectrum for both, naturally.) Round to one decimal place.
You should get -2.5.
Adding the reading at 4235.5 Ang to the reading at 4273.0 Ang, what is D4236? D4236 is 95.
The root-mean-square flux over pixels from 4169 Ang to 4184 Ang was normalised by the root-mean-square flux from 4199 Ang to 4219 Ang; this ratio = 0.96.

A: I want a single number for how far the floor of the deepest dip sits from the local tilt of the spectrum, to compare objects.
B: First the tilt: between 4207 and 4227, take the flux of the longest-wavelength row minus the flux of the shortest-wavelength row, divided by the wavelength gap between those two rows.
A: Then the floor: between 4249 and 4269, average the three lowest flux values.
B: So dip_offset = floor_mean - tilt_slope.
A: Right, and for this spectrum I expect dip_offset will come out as 51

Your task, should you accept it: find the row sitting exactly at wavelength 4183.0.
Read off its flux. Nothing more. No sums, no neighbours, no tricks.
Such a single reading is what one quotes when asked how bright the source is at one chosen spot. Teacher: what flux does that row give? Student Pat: 51.1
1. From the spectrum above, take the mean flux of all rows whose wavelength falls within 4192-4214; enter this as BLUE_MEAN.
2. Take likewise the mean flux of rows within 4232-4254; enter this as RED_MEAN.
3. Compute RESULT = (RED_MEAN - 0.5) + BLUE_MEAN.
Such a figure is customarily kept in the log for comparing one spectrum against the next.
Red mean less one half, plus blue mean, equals 104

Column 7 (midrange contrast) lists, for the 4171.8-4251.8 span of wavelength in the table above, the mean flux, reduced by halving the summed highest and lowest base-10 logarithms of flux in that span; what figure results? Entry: 50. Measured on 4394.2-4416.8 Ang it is 54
